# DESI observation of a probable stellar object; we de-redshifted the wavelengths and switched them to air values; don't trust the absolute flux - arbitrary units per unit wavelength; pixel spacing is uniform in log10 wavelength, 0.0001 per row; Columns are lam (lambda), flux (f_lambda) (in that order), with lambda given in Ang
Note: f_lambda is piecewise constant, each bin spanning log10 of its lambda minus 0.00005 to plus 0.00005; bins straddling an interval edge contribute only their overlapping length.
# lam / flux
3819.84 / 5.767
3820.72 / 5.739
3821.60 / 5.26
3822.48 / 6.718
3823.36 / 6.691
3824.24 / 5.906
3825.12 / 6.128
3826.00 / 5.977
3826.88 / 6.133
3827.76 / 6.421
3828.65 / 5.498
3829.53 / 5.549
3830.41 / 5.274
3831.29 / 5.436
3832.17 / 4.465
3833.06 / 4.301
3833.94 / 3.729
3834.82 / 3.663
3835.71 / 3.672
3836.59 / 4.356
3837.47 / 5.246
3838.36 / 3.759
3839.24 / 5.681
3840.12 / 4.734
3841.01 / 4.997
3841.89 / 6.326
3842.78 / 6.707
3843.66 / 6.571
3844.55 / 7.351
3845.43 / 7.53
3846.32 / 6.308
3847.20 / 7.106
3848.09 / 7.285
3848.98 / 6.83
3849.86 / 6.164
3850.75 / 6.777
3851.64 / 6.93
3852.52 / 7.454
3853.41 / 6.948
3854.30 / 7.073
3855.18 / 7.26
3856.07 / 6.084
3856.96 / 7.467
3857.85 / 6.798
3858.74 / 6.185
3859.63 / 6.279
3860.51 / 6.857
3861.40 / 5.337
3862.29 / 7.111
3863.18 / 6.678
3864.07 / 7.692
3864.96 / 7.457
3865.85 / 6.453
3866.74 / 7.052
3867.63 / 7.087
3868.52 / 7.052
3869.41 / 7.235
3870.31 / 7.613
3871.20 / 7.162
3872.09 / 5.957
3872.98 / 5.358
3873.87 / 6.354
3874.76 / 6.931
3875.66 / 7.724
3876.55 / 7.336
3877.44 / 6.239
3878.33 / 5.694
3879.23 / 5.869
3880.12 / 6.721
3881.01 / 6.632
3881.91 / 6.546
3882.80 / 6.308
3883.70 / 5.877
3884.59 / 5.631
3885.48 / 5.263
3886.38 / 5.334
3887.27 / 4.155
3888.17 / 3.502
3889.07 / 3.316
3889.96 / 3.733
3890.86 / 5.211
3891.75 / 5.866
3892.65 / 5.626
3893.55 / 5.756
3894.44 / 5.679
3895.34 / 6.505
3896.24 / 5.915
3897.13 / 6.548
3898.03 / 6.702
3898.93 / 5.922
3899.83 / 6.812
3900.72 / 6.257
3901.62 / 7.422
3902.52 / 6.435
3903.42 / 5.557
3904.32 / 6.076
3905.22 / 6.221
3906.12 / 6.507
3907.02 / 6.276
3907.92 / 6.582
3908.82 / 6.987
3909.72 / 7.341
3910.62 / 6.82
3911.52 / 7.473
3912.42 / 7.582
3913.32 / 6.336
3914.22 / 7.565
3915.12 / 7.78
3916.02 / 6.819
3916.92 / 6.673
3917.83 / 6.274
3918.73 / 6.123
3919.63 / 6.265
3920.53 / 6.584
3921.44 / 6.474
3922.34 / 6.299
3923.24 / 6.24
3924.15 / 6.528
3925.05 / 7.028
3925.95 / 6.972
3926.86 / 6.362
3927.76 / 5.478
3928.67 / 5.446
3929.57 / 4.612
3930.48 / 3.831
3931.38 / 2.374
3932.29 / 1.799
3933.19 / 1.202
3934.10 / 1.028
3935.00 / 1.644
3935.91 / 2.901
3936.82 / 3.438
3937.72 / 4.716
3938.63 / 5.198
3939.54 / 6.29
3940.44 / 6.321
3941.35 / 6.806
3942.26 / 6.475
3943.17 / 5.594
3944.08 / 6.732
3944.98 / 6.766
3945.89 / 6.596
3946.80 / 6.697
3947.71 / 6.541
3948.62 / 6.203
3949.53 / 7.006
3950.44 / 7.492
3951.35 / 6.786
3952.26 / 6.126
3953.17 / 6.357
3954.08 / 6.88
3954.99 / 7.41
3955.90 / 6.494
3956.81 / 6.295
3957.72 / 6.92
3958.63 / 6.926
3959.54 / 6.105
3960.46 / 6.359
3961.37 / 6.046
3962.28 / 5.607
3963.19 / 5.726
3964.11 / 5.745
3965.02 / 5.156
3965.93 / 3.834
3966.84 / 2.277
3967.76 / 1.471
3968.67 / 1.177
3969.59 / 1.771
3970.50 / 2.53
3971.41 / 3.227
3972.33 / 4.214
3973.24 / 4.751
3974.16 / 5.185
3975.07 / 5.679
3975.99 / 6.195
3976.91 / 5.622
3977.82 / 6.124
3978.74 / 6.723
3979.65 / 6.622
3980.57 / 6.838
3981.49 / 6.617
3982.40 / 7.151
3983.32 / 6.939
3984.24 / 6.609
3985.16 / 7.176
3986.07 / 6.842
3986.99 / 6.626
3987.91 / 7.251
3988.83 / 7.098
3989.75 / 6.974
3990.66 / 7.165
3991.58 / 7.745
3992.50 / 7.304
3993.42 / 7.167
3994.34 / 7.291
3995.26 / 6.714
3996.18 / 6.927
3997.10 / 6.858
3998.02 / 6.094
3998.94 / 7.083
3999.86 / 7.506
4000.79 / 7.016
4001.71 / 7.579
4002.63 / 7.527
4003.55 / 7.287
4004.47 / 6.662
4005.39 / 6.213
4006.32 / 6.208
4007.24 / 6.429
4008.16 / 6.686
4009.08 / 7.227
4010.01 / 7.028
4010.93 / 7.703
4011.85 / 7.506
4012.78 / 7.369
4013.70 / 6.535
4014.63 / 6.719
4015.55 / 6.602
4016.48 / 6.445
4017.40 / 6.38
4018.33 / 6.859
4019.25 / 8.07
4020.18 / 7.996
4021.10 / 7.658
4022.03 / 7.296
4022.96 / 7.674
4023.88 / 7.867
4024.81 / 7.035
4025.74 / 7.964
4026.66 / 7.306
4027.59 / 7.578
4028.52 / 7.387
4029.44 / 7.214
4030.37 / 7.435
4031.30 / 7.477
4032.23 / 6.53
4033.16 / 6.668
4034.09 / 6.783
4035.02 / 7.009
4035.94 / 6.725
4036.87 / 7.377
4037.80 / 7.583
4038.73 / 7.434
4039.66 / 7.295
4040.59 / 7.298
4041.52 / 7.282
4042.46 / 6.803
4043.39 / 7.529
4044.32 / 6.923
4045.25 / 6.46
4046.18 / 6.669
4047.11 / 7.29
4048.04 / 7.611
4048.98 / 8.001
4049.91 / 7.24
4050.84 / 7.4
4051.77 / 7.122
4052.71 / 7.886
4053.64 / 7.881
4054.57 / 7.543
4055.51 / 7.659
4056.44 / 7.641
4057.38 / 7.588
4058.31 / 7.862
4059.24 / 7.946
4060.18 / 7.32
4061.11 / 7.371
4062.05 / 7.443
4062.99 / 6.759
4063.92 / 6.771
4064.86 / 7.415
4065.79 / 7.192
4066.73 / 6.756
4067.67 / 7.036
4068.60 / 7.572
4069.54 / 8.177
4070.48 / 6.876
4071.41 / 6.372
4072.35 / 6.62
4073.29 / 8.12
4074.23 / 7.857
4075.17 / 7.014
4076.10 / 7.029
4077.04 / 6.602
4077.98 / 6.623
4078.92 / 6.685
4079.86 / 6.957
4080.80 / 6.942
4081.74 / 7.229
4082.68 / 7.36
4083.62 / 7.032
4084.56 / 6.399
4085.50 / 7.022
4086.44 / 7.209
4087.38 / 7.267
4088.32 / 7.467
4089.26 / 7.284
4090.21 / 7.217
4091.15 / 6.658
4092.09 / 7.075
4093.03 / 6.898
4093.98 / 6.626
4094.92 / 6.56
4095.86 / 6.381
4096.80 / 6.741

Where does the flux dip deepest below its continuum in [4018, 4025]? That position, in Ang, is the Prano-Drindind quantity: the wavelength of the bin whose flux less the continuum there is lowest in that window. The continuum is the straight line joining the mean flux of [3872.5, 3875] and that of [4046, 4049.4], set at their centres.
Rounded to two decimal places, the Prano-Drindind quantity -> 4018.33 Ang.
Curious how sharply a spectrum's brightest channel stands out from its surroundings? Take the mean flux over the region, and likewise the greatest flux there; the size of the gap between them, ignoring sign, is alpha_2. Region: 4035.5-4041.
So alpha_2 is 0.3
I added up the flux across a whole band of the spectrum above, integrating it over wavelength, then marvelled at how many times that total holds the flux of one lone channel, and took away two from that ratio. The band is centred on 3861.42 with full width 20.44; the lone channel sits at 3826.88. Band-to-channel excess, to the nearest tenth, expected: 21.1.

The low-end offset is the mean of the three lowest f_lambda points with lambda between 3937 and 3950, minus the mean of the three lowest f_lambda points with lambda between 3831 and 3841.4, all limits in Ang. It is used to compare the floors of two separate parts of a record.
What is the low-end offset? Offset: 1.5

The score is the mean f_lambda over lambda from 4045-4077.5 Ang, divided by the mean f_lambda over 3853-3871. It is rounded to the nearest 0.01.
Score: 1.06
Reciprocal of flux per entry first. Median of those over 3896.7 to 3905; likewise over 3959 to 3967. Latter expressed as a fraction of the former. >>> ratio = 1.12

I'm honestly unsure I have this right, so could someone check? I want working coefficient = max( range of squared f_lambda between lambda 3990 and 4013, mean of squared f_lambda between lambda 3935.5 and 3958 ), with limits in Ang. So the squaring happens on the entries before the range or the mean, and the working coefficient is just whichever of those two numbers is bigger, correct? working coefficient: 40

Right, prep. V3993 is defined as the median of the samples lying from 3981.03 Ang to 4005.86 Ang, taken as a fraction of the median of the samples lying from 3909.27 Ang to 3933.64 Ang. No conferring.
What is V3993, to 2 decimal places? 1.11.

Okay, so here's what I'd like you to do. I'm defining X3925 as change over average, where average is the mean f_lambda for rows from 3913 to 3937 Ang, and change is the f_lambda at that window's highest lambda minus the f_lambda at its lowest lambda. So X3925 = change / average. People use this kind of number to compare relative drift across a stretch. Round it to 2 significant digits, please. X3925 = -0.56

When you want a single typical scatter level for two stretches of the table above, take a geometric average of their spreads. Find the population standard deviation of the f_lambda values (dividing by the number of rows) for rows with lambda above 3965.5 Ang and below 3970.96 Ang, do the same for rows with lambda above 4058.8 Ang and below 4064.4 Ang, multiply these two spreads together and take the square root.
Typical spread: 0.60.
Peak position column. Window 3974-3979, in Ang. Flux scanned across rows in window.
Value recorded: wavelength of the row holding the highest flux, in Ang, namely 3978.74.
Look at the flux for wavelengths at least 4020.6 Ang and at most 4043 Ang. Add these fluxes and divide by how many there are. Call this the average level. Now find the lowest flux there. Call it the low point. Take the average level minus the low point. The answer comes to 0.75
